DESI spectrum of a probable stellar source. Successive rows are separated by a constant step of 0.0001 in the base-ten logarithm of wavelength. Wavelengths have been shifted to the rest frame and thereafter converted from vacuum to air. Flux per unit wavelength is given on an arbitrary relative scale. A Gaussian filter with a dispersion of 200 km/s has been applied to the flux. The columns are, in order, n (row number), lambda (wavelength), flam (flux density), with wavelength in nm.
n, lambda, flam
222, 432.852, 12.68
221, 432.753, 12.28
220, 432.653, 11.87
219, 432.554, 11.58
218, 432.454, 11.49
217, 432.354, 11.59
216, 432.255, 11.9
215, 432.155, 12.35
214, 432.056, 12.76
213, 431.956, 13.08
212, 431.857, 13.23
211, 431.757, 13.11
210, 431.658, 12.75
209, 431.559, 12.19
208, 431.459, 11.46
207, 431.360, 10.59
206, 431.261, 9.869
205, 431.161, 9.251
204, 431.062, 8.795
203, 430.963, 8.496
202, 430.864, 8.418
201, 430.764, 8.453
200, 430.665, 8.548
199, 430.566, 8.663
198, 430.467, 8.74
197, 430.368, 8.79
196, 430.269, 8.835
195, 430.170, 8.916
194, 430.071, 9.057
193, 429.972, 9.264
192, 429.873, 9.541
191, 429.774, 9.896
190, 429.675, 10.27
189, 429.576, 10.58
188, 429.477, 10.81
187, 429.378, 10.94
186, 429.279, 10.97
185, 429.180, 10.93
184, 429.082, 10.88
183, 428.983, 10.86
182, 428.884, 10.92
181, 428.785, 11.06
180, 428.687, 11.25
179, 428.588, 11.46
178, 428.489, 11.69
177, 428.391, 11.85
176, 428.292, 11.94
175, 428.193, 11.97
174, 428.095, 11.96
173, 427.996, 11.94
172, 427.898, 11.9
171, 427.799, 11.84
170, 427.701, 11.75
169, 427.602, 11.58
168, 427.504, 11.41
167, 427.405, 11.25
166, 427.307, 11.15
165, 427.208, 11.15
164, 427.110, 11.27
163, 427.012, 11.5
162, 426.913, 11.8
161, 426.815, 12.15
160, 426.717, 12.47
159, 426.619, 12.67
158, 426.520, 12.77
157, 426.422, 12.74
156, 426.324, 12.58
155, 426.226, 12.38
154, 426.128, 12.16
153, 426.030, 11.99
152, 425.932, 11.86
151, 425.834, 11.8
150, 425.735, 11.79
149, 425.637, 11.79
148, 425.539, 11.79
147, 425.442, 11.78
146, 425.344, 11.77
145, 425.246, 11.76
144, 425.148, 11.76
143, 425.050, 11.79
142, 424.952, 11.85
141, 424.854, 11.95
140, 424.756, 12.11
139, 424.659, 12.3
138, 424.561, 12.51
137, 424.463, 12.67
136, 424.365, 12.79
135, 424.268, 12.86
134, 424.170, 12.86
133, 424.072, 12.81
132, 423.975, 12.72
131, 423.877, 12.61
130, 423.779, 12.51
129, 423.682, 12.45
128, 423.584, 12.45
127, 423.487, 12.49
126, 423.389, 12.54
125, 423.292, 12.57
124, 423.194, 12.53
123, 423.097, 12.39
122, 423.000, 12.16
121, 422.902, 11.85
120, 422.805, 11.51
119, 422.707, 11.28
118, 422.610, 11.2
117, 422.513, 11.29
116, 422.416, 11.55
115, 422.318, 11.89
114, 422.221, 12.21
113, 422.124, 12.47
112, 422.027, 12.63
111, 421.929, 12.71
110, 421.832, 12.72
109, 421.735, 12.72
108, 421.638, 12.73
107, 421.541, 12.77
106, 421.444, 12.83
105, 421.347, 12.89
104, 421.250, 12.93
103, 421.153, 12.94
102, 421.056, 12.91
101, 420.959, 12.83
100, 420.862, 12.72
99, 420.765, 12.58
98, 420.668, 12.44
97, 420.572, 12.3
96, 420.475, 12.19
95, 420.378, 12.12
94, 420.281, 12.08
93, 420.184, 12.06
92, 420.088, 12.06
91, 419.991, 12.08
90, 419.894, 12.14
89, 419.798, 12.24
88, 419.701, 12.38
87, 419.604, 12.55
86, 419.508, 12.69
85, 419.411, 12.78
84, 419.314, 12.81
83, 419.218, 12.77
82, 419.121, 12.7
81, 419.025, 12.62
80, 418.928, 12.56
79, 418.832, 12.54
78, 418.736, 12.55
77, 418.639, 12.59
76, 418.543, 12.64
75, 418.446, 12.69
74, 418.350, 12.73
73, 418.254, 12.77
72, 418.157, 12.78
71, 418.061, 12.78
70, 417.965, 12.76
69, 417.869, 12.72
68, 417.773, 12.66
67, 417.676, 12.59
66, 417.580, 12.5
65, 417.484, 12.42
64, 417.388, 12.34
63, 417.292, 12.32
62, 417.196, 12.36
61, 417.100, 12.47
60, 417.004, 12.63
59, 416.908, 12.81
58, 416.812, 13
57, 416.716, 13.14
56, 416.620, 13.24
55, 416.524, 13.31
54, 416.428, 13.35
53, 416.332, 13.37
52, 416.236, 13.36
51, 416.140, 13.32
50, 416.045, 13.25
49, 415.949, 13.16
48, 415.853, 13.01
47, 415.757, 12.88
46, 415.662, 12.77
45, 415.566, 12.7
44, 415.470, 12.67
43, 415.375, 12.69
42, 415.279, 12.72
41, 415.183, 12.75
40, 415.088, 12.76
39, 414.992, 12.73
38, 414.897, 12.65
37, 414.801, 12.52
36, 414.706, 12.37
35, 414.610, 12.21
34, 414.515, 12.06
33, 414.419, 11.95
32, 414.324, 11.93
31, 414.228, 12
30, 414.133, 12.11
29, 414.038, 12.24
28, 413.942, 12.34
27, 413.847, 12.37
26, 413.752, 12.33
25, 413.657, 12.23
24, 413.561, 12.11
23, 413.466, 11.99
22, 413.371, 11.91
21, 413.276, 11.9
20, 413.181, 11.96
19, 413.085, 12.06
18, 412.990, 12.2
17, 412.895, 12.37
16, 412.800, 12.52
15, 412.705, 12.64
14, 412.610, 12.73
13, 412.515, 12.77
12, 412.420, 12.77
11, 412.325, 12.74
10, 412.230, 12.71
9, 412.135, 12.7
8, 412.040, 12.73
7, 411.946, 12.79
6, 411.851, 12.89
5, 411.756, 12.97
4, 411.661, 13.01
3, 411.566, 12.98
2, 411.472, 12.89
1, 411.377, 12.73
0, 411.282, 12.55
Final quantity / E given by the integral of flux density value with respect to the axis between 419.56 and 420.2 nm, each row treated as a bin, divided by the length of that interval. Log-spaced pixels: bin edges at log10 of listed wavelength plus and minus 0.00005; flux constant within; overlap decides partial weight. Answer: 12.2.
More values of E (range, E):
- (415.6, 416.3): 13.1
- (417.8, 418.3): 12.8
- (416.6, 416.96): 13.0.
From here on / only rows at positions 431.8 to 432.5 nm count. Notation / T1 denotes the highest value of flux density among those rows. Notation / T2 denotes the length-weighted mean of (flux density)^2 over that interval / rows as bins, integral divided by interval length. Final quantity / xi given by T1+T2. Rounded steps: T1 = 13.23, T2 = 153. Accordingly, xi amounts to 166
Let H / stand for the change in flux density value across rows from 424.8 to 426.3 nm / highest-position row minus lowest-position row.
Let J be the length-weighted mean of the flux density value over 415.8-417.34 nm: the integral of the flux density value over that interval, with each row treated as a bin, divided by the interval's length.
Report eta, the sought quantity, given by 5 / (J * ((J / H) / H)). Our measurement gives 0.005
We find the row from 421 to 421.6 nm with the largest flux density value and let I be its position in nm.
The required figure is 421.153 nm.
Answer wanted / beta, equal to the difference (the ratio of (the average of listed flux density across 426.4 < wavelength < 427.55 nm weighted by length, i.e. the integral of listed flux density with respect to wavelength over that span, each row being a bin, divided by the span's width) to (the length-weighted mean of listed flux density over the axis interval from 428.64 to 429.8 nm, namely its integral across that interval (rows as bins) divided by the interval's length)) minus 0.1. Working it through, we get 1.00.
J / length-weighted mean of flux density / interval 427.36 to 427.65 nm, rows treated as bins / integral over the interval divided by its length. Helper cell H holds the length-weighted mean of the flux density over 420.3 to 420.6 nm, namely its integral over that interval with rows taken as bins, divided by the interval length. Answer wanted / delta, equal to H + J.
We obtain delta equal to 23.6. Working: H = 12.2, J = 11.4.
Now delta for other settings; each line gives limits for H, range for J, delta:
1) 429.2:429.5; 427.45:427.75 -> 22.5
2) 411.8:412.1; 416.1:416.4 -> 26.1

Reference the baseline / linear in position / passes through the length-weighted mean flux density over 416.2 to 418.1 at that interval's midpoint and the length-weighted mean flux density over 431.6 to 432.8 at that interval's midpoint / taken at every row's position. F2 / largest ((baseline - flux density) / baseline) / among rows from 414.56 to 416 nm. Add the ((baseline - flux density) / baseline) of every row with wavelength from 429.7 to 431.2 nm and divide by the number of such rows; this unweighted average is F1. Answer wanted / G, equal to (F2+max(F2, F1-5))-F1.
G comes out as -0.18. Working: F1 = 0.281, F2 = 0.05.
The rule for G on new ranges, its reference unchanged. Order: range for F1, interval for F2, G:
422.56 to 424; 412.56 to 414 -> 0.13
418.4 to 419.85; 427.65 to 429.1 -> 0.24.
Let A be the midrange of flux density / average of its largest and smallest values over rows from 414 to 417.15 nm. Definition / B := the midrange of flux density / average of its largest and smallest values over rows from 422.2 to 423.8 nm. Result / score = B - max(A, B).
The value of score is -0.8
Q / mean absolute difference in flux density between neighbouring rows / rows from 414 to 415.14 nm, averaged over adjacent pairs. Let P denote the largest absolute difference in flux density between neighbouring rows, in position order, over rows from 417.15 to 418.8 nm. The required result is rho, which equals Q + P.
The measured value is 0.19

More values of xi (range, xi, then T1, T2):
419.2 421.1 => 168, 12.91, 155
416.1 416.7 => 190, 13.37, 177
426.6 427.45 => 149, 12.67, 137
